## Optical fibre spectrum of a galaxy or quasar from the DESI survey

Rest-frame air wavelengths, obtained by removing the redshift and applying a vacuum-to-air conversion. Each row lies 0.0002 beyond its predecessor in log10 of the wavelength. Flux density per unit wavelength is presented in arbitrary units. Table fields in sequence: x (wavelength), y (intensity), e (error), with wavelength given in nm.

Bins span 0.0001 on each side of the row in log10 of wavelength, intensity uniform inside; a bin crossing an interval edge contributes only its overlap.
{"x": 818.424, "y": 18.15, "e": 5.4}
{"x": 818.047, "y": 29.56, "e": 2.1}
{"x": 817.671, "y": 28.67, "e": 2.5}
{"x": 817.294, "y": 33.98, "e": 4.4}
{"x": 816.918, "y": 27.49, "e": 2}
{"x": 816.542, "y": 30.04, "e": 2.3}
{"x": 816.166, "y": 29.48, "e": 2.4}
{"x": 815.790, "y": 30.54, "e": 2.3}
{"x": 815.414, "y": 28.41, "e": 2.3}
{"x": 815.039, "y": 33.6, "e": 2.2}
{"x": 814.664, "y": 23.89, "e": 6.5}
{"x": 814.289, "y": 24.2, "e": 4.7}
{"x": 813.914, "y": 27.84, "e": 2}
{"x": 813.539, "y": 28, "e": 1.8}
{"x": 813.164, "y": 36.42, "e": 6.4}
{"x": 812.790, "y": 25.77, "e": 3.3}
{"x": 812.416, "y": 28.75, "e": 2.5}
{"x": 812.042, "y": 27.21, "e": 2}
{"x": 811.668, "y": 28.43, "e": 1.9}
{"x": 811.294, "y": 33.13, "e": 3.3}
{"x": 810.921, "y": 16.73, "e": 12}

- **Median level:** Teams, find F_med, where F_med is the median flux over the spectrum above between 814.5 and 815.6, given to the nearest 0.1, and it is 28.4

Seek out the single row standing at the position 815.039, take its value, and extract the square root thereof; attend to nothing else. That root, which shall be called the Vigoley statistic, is 5.80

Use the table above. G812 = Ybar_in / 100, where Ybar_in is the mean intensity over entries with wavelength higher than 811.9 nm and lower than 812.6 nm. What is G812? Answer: 0.280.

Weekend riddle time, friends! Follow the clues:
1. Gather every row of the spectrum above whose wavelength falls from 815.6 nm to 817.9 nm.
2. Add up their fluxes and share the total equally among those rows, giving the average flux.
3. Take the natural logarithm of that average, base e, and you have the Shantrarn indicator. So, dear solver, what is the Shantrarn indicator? 3.40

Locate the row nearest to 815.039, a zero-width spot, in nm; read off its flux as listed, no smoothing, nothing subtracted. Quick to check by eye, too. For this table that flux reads 33.6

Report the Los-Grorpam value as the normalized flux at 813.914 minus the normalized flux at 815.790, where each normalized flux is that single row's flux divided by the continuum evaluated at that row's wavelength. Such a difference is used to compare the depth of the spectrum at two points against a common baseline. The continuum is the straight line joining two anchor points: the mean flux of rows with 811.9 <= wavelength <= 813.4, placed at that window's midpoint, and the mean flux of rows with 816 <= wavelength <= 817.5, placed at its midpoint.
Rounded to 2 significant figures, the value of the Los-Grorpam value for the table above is -0.080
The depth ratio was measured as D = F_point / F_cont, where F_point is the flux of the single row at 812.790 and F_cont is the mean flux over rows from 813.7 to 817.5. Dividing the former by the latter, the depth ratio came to 0.9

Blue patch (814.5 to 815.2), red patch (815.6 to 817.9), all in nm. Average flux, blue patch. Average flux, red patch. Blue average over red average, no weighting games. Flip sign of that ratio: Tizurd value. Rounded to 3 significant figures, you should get -0.957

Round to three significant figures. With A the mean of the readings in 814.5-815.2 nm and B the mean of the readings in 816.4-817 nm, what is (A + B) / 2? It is 28.8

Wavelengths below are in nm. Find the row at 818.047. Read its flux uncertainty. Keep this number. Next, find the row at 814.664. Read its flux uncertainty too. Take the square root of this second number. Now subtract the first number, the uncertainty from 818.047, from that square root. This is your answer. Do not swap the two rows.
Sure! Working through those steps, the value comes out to 0.4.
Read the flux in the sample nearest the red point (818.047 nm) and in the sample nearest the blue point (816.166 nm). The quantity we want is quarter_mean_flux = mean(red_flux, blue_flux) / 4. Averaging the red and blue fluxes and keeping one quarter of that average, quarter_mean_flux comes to 7.4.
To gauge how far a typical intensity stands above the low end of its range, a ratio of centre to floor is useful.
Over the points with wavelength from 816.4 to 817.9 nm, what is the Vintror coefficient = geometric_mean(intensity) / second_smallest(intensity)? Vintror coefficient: 1.04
